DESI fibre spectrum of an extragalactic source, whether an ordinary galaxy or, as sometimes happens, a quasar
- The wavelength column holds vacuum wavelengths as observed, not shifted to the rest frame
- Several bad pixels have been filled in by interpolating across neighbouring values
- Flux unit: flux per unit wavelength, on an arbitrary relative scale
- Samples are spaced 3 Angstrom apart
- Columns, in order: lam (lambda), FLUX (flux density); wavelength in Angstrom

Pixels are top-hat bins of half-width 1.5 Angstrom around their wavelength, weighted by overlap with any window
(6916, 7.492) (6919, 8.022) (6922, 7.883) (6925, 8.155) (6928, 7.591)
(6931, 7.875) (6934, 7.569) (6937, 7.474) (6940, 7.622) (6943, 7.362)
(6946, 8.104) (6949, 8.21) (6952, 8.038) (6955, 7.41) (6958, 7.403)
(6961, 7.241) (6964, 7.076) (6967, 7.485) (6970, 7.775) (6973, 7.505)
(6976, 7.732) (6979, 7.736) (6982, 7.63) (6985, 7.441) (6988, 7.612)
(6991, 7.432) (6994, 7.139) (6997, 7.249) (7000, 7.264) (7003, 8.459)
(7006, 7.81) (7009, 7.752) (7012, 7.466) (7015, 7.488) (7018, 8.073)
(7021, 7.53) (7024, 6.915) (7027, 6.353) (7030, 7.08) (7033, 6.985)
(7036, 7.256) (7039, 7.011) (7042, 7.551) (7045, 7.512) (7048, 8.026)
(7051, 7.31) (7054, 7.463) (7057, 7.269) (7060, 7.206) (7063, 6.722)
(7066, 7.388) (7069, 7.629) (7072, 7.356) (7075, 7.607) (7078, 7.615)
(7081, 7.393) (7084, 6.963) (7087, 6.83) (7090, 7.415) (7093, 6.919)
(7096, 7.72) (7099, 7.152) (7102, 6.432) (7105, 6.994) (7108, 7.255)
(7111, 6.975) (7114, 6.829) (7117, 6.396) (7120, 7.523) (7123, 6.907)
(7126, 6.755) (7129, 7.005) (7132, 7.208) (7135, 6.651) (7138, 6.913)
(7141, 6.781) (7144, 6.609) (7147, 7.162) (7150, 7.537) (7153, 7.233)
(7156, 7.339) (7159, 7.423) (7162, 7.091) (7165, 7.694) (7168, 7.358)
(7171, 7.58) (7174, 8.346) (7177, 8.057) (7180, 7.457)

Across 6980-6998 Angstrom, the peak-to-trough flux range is 0.49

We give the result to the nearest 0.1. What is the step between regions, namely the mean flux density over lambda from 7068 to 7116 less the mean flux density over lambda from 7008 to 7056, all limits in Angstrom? -0.2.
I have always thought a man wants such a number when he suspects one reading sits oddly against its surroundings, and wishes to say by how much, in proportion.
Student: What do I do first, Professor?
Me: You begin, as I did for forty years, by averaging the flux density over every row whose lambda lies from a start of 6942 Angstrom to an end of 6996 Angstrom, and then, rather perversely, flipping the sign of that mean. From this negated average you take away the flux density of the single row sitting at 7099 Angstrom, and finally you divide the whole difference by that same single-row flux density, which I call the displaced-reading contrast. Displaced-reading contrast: -2.06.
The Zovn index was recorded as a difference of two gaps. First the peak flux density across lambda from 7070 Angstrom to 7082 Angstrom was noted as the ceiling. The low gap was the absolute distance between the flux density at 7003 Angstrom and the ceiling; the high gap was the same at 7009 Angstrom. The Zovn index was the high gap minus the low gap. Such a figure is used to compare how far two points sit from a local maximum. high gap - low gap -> -0.71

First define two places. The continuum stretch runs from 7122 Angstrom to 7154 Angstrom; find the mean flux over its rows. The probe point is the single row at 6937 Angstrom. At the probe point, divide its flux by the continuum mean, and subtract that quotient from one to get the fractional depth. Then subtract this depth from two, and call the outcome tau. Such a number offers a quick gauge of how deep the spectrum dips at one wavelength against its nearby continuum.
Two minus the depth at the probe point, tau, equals 2.07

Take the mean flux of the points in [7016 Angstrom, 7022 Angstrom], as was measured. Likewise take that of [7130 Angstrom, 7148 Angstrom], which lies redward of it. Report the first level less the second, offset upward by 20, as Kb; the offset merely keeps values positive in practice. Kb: 20.9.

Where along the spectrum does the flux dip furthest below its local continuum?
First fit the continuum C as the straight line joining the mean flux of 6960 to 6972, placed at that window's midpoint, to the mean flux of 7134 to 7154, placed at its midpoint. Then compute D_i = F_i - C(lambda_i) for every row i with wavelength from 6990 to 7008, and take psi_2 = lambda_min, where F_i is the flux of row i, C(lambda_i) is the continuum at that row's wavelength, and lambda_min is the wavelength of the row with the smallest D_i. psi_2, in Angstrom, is 6994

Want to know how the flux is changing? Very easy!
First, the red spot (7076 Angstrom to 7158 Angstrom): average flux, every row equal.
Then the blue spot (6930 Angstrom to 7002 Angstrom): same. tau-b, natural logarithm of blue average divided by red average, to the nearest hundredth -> 0.07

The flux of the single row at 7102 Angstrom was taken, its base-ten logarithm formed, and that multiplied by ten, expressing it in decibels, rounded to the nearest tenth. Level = 8.1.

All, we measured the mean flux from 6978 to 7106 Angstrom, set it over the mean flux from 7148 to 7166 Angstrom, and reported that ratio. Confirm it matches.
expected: 1.00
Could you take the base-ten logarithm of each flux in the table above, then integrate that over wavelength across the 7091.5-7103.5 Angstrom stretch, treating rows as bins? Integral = 10.2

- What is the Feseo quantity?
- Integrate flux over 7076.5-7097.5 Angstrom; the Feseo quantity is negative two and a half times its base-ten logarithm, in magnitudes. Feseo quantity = -5.46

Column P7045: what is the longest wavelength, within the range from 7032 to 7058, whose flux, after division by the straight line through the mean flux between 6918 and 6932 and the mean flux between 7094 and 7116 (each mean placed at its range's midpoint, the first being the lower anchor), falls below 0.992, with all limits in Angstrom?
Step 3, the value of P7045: 7039 Angstrom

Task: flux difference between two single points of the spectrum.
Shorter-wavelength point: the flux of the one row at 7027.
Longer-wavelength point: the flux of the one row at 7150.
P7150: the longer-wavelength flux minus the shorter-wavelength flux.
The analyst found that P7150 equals 1.2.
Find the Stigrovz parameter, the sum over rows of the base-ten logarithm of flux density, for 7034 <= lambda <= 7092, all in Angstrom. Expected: 16.4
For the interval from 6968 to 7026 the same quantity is 16.7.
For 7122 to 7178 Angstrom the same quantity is 16.3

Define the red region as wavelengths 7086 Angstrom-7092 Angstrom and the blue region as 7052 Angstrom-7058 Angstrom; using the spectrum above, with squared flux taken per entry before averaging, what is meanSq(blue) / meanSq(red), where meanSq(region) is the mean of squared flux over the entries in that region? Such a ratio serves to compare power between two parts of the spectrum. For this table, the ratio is 1.07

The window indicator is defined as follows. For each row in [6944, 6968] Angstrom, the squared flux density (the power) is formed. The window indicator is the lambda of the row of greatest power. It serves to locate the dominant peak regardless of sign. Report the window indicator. 6949 Angstrom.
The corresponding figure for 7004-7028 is 7018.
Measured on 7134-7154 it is 7150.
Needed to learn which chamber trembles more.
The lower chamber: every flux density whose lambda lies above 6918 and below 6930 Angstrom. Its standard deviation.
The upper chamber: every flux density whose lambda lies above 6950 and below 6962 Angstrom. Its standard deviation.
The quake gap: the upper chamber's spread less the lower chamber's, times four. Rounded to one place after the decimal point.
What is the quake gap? 0.4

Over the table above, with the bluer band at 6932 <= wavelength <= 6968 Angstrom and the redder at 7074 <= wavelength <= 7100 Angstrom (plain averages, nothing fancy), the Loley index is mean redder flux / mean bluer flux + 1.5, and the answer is 2.46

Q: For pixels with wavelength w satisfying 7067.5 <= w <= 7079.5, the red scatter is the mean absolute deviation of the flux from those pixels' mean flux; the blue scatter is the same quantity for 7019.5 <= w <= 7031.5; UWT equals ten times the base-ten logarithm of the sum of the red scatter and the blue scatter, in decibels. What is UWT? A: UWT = -3.6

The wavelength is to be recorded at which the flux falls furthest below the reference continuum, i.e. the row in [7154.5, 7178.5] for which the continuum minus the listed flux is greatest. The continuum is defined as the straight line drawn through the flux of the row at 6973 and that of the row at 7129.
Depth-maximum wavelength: 7162 Angstrom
